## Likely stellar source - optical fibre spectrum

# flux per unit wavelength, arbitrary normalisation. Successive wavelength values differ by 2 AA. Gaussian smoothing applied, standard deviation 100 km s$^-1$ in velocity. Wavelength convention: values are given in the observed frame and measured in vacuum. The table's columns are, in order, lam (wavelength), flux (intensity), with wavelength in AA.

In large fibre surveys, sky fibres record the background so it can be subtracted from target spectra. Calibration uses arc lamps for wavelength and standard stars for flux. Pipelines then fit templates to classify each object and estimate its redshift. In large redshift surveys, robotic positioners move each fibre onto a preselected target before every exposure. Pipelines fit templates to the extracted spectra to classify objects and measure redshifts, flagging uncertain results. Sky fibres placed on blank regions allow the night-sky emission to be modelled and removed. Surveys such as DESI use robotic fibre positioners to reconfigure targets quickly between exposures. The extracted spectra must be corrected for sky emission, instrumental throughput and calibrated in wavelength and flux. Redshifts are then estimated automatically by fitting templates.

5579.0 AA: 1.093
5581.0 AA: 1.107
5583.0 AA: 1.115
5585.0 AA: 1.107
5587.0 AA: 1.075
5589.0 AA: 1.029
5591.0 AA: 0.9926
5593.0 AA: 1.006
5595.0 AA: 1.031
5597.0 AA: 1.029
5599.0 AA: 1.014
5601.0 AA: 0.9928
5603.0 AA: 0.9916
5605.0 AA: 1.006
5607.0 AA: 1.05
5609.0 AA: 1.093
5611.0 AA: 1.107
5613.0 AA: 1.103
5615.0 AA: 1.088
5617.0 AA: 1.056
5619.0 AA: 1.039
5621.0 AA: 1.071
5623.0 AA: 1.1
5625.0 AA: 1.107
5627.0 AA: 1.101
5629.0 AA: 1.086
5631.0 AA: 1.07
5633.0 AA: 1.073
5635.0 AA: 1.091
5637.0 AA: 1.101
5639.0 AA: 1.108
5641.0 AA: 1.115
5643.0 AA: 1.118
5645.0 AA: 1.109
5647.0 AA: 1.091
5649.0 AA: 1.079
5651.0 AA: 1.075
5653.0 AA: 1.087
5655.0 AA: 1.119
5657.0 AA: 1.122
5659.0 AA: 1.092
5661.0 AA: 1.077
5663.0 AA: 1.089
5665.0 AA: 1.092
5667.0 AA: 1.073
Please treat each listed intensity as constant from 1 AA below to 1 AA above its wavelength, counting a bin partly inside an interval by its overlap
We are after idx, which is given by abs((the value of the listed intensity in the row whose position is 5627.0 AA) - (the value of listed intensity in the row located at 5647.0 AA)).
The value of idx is 0.010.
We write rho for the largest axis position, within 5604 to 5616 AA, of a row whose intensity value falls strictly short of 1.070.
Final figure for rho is 5607.0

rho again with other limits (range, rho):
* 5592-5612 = 5607.0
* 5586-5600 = 5599.0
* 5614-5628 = 5619.0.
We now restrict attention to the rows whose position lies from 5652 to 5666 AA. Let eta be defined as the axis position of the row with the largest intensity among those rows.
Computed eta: 5657.0 AA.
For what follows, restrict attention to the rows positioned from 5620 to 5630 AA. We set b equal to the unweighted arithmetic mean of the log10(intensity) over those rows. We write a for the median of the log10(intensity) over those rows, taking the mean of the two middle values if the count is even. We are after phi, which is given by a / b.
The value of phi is 1.07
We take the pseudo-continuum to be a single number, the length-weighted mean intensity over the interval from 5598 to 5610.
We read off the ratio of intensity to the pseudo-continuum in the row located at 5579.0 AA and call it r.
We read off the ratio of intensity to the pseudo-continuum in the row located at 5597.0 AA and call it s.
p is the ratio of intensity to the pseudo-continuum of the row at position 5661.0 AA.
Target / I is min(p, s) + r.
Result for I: 2.07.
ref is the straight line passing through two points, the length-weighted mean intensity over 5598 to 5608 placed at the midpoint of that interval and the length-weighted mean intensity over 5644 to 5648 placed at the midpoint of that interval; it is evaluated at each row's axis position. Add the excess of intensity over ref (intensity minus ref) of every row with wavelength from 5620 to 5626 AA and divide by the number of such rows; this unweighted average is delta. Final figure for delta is 0.040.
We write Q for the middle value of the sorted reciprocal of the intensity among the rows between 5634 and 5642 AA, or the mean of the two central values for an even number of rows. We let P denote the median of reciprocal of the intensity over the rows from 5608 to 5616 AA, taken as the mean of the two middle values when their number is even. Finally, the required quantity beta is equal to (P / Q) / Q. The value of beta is 1.11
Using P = 0.911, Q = 0.905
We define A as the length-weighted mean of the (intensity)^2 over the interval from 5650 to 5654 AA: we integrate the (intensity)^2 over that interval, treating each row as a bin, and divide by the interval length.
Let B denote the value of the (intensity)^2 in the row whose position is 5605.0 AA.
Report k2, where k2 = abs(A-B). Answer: 0.157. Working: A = 1.169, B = 1.01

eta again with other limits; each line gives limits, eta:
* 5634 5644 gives 5643.0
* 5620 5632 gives 5625.0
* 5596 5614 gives 5611.0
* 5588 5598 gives 5595.0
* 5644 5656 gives 5655.0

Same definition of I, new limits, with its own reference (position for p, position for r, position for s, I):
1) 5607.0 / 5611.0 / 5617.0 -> 2.11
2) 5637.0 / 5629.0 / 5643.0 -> 2.13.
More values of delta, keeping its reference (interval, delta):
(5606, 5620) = 0.045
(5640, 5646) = 0.020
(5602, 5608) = 0.001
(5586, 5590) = 0.072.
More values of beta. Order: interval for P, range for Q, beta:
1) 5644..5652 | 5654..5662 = 1.13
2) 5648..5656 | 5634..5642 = 1.13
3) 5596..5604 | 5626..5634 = 1.16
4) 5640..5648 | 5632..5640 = 1.08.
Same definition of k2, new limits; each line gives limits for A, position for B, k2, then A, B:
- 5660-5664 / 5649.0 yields 0.009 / 1.173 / 1.16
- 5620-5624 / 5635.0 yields 0.012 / 1.179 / 1.19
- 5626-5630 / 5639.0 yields 0.032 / 1.196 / 1.23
